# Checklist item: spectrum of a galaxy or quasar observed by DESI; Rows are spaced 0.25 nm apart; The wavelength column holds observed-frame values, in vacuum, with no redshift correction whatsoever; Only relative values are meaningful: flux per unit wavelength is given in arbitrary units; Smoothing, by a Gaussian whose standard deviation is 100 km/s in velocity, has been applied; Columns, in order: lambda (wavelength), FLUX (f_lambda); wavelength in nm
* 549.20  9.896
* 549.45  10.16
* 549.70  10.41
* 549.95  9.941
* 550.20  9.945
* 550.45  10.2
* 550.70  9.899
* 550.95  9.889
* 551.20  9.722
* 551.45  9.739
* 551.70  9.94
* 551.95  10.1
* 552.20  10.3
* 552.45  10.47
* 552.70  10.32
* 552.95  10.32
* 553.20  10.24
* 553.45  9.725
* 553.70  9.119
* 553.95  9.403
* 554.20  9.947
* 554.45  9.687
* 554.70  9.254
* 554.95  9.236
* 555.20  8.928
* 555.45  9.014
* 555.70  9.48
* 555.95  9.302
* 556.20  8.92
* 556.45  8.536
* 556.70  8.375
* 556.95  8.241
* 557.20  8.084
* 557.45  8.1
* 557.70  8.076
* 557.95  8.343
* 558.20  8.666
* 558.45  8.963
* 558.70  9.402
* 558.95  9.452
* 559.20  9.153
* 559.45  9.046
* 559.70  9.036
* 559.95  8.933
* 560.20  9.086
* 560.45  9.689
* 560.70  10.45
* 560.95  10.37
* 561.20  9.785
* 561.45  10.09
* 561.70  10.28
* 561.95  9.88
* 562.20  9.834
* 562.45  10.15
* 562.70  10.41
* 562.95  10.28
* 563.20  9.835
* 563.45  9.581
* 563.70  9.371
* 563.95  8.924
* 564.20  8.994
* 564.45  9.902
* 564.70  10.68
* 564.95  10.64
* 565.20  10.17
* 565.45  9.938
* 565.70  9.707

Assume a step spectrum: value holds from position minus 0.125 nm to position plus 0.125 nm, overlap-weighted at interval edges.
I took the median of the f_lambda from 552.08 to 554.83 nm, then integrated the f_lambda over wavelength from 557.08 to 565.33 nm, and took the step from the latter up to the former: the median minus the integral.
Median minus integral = -68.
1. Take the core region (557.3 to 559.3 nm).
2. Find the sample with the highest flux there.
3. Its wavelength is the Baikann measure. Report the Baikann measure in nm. 558.95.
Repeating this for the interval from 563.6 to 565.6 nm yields 564.70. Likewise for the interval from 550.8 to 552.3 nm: 552.20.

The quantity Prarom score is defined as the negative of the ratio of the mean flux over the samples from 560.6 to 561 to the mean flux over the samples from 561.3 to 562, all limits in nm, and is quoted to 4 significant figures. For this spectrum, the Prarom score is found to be -1.032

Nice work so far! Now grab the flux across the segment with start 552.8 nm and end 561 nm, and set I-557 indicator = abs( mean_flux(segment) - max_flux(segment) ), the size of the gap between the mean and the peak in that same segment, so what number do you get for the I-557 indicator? 1.3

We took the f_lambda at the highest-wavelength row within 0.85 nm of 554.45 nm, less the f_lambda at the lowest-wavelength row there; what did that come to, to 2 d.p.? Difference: -0.19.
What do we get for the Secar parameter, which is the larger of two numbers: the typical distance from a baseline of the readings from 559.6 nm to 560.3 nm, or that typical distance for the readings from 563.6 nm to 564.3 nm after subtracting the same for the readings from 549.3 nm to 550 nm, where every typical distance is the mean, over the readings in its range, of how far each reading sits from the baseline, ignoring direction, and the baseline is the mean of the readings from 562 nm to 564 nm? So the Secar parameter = 0.8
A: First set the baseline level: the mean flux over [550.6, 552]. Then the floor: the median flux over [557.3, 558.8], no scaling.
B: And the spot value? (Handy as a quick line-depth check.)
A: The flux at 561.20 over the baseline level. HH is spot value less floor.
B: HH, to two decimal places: -7.51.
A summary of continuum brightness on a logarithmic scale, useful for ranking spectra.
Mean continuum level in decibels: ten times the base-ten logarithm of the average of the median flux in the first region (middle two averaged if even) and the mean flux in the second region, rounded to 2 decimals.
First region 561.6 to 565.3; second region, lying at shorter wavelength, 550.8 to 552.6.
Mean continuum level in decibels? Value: 9.98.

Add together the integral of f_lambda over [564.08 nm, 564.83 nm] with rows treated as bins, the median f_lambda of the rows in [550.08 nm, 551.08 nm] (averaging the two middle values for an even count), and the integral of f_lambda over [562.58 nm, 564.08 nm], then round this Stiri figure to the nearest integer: 32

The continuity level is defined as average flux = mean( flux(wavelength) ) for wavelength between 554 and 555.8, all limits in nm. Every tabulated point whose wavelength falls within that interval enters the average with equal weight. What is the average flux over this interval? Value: 9.4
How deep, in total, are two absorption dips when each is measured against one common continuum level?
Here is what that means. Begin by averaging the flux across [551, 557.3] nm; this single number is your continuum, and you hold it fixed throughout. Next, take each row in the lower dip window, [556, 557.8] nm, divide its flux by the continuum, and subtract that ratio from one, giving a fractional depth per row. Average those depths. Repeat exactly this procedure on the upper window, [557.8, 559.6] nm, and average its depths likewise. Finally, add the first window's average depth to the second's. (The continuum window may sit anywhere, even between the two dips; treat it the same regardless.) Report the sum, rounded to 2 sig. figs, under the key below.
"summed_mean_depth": 0.17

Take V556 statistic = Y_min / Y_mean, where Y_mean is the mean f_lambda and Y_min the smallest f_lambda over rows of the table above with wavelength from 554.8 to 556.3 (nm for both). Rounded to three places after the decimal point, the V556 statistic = 0.975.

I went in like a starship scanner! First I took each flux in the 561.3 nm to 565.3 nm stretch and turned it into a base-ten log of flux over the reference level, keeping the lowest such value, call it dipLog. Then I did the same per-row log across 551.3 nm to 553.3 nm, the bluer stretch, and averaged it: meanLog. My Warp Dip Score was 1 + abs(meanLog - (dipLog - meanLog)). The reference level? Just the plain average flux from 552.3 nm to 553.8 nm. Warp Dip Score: 1.06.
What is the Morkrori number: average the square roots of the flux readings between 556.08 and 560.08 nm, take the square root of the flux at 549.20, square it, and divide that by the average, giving 3.35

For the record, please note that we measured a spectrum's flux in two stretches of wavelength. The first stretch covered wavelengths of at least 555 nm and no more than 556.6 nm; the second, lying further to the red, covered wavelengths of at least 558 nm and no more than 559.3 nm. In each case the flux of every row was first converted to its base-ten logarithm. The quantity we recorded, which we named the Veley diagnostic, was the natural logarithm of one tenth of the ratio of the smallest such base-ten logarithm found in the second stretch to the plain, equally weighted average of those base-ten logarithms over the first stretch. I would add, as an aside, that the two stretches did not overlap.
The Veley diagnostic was -2.32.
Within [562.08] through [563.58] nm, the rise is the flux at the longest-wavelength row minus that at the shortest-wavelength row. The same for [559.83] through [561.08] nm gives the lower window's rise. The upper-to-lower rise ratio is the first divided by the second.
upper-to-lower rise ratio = -0.2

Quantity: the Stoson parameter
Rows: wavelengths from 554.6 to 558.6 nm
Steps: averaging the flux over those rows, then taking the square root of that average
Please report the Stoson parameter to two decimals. 2.95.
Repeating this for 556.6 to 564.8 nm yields 3.06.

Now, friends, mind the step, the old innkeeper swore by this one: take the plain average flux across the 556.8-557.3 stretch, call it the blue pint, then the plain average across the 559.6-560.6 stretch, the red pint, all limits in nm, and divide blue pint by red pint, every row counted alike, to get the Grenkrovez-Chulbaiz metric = 0.89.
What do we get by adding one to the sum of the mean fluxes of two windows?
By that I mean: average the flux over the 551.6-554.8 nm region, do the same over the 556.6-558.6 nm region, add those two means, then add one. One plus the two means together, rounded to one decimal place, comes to 19.3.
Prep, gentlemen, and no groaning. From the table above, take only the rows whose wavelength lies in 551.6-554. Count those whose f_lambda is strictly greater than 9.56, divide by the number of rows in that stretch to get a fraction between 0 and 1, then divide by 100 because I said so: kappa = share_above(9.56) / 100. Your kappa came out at 0.008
